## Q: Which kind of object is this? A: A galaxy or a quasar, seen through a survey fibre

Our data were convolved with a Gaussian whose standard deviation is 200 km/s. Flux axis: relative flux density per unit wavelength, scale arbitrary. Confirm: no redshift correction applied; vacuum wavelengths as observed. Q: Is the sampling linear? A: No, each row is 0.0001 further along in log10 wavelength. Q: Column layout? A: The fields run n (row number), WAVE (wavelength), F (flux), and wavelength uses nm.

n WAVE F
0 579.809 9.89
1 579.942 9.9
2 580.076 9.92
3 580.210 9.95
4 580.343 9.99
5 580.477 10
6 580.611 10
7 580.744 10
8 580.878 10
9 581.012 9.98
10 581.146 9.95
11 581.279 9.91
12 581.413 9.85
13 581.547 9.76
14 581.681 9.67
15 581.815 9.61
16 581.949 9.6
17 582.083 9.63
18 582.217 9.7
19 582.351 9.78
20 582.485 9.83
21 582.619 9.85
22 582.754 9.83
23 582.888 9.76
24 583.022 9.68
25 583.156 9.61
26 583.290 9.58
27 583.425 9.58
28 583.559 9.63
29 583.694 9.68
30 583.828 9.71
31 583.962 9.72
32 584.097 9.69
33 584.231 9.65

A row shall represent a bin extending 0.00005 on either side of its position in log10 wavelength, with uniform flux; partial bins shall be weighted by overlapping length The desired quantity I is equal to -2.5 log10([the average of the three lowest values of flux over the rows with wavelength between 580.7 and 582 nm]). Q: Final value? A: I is -2.46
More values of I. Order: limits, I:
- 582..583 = -2.47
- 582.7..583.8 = -2.45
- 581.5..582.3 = -2.46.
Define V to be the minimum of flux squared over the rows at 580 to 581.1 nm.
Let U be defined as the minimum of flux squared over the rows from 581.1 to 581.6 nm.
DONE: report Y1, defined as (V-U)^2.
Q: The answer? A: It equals 10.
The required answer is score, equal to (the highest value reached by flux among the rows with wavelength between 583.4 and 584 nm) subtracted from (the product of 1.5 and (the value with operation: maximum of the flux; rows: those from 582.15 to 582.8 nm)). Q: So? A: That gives 5.1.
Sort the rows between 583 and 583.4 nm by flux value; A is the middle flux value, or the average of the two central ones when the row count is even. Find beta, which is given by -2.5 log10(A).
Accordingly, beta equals -2.457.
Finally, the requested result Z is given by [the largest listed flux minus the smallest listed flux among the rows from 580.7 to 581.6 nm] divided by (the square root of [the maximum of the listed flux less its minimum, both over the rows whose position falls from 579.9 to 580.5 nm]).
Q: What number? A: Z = 0.76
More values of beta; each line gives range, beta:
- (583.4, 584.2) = -2.465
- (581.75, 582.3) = -2.458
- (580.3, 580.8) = -2.500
